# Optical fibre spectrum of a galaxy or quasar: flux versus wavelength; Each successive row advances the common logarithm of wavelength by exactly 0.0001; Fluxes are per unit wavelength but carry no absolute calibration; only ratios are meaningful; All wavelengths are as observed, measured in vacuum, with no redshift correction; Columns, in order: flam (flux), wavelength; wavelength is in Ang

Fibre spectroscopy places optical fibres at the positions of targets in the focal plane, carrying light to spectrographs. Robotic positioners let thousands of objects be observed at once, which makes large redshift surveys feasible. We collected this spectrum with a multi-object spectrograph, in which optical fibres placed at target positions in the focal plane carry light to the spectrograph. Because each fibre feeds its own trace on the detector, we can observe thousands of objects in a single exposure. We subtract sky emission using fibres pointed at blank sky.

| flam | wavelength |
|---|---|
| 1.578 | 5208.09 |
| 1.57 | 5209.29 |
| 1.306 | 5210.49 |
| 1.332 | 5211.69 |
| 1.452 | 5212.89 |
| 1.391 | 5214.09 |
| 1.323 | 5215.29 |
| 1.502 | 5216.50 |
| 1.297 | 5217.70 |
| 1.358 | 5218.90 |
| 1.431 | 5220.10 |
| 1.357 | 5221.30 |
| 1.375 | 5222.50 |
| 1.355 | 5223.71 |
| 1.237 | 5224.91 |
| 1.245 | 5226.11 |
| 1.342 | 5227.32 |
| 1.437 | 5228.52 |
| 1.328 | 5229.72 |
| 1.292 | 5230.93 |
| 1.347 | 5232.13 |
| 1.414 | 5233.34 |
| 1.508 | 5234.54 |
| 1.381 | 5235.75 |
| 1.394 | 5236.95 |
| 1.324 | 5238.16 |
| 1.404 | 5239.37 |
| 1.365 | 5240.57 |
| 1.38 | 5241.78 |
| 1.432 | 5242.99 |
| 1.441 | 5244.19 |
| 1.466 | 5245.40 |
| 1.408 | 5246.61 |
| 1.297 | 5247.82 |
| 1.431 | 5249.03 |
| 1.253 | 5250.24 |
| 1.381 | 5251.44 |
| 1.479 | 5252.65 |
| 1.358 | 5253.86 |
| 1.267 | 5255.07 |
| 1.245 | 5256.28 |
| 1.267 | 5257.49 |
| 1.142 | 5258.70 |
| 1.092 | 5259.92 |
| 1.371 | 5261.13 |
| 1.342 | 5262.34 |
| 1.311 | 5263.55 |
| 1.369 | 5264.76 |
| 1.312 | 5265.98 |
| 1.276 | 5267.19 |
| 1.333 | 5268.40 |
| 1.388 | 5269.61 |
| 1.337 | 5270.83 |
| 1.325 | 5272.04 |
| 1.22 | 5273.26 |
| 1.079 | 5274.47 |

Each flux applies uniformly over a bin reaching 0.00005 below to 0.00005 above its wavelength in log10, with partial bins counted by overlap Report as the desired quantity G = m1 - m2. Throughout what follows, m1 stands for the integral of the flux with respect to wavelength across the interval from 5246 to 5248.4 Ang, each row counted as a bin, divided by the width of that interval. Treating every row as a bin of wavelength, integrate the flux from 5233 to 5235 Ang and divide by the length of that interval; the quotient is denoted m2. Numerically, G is -0.117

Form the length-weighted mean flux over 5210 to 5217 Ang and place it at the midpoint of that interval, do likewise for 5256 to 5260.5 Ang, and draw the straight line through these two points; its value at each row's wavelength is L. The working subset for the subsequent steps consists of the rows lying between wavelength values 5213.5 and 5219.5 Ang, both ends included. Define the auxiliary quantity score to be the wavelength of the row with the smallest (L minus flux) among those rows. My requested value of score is 5216.50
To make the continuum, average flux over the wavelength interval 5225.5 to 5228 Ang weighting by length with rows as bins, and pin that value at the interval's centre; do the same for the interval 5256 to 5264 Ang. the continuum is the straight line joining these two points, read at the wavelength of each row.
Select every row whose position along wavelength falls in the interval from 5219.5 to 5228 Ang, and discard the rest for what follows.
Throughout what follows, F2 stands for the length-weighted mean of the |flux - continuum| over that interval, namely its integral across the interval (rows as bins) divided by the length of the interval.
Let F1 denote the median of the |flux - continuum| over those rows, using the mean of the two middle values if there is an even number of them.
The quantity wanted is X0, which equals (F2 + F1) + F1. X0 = 0.17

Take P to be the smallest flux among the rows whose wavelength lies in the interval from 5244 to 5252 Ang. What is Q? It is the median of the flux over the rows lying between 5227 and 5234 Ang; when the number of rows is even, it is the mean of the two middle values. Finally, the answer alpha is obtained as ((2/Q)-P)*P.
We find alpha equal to 0.294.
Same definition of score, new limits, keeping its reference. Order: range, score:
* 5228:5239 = 5234.54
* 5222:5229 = 5228.52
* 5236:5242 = 5239.37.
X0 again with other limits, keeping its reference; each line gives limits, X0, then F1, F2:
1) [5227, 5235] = 0.20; 0.056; 0.088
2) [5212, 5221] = 0.23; 0.075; 0.081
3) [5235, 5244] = 0.31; 0.103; 0.107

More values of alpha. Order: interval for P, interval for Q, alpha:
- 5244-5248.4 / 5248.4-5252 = 0.196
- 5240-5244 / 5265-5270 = 0.201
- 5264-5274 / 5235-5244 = 0.278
